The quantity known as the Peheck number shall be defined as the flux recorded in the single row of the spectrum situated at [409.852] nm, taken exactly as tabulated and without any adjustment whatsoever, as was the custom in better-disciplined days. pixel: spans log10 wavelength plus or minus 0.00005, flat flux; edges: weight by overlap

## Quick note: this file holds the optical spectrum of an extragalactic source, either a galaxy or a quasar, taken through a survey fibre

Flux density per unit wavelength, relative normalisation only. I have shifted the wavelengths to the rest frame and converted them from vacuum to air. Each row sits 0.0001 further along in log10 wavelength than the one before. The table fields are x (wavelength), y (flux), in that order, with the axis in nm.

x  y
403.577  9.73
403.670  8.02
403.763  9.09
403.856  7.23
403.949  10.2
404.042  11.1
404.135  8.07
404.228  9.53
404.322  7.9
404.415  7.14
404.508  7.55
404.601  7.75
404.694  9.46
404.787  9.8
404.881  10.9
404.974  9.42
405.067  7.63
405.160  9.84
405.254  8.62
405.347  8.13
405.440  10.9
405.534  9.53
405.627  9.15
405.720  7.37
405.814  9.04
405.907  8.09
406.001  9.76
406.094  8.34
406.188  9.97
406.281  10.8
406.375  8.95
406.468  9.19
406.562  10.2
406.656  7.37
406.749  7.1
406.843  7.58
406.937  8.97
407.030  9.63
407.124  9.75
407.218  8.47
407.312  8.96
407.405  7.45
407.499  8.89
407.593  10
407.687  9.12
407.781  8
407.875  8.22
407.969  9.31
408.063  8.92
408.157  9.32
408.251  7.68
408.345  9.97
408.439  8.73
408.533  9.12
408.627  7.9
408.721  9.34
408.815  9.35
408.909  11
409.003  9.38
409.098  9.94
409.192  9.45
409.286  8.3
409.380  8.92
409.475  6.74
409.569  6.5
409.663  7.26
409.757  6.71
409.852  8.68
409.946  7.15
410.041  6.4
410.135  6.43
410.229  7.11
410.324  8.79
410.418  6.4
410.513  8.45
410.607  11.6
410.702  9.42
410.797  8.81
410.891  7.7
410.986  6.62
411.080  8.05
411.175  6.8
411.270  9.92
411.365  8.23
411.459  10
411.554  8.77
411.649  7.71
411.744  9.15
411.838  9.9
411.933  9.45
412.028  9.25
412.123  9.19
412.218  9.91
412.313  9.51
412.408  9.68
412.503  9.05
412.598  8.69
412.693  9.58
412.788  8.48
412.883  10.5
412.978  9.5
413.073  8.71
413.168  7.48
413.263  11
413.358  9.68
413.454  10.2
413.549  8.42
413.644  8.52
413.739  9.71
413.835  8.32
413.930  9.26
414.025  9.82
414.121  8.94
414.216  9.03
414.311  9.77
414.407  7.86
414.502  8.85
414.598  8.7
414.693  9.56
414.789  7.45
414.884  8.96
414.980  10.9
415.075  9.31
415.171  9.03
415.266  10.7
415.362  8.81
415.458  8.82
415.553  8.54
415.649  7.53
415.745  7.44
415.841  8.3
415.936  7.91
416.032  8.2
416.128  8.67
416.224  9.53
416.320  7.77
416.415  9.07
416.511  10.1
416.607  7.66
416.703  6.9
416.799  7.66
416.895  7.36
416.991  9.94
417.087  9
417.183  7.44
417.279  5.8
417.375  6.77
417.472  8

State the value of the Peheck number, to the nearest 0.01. 8.68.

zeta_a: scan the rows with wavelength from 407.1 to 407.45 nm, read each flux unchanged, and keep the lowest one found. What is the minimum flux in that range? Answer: 7.45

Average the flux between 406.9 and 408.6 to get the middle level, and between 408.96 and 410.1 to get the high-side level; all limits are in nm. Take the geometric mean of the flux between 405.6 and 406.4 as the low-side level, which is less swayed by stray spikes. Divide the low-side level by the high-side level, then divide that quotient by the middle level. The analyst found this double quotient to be 0.127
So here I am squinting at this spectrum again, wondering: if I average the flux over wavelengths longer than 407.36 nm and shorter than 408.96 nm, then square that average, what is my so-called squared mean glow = 80.3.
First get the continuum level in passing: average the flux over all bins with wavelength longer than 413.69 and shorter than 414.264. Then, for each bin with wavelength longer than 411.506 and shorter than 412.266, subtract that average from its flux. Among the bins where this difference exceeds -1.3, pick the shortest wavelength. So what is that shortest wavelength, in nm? 411.554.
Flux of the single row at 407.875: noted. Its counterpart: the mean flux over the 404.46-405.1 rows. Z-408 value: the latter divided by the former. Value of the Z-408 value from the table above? 1.09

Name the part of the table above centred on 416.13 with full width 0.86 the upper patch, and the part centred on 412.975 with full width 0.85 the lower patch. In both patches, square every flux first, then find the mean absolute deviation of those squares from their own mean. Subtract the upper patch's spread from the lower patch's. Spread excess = 3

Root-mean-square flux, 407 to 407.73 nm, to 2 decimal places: 9.07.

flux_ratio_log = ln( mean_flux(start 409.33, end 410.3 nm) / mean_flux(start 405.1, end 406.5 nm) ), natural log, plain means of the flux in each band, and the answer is -0.24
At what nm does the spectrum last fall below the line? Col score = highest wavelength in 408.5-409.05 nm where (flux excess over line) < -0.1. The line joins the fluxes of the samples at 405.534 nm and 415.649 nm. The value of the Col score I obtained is 408.627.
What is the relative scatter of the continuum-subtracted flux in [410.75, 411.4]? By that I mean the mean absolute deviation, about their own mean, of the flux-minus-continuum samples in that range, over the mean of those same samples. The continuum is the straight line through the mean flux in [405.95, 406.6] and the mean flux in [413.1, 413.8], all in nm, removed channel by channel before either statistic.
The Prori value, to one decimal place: -0.6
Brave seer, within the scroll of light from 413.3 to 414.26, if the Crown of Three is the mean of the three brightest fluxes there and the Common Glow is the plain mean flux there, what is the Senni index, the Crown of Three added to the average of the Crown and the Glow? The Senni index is 19.5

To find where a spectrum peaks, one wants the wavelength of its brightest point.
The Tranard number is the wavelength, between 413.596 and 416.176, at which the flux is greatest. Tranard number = 414.980 nm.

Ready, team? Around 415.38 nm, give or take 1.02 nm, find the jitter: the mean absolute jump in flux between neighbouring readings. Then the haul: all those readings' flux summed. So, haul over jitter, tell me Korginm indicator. 192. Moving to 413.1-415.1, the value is 159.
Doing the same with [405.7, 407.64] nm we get 163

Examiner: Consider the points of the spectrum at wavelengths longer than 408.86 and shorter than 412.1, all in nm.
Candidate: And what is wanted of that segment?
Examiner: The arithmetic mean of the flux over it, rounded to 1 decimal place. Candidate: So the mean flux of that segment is 8.4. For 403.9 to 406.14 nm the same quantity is 9.0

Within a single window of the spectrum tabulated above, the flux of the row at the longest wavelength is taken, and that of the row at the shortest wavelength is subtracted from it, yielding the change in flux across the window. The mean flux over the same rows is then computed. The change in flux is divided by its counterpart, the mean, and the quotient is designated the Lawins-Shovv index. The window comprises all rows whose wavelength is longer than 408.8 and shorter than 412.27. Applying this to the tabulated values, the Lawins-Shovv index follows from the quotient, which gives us 0.07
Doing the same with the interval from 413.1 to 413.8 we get 0.24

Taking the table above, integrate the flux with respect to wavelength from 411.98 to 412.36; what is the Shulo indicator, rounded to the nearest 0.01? 3.59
